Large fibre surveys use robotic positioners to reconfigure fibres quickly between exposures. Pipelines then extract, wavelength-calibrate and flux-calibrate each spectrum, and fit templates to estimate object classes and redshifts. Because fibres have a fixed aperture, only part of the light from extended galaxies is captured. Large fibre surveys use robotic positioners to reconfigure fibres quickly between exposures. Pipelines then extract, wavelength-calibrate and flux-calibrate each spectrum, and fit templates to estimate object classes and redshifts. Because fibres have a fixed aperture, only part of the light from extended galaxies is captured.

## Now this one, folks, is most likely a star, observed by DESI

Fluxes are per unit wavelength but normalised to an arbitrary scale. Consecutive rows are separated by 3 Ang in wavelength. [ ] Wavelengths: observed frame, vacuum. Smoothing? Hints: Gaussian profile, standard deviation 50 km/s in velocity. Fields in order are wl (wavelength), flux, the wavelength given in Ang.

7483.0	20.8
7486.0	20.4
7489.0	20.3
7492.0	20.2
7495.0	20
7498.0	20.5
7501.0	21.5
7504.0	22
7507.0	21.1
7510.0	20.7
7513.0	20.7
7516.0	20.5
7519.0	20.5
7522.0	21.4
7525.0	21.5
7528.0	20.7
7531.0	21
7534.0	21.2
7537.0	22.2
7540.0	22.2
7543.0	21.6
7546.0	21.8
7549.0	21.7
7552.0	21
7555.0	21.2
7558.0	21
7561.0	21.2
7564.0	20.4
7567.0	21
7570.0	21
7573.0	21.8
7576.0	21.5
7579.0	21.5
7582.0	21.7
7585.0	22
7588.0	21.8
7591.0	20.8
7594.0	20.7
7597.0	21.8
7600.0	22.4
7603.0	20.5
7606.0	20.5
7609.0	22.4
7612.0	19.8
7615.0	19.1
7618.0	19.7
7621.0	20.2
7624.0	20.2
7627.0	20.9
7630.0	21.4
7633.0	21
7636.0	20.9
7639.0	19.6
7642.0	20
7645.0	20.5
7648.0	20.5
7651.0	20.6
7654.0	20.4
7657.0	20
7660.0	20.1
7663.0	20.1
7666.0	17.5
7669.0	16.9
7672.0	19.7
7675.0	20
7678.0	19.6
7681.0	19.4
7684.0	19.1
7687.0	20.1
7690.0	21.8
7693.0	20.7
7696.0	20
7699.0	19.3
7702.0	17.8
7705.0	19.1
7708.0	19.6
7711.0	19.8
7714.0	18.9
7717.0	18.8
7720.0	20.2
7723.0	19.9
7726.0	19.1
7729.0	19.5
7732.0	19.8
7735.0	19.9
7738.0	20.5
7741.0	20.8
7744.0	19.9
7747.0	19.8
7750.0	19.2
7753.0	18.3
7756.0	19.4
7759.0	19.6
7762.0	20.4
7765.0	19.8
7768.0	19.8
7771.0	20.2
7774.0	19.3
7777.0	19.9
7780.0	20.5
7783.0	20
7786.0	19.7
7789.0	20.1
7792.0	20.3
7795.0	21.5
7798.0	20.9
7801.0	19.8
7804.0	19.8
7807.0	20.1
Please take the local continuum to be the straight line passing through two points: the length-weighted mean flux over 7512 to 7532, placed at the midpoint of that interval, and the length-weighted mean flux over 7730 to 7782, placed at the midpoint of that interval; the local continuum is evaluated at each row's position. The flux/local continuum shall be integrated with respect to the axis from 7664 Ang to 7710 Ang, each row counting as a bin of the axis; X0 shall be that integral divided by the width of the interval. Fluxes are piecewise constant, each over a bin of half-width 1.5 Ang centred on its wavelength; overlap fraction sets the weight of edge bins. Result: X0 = 0.962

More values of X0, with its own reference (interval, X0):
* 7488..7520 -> 0.988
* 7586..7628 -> 1.013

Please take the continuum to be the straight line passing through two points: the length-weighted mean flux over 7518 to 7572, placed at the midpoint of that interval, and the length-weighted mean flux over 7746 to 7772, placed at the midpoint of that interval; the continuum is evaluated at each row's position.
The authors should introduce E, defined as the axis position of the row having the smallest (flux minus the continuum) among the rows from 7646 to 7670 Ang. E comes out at 7669.0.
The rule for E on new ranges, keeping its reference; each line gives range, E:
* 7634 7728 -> 7669.0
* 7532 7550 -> 7534.0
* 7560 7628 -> 7615.0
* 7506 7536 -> 7516.0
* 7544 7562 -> 7552.0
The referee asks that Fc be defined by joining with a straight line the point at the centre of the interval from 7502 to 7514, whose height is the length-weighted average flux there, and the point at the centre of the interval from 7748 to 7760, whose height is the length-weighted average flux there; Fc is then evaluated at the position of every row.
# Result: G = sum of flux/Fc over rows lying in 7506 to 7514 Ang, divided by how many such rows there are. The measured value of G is 0.99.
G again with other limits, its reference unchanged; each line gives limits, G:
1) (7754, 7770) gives 1.04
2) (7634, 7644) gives 1.00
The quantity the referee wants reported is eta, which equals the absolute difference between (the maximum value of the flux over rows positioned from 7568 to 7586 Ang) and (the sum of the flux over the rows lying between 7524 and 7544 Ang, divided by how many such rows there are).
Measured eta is 0.51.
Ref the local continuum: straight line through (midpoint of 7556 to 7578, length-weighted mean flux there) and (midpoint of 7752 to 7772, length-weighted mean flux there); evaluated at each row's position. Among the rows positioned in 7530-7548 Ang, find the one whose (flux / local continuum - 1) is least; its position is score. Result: 7531.0 Ang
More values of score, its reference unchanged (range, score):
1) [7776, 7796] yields 7786.0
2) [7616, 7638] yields 7618.0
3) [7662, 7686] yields 7669.0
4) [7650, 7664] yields 7657.0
